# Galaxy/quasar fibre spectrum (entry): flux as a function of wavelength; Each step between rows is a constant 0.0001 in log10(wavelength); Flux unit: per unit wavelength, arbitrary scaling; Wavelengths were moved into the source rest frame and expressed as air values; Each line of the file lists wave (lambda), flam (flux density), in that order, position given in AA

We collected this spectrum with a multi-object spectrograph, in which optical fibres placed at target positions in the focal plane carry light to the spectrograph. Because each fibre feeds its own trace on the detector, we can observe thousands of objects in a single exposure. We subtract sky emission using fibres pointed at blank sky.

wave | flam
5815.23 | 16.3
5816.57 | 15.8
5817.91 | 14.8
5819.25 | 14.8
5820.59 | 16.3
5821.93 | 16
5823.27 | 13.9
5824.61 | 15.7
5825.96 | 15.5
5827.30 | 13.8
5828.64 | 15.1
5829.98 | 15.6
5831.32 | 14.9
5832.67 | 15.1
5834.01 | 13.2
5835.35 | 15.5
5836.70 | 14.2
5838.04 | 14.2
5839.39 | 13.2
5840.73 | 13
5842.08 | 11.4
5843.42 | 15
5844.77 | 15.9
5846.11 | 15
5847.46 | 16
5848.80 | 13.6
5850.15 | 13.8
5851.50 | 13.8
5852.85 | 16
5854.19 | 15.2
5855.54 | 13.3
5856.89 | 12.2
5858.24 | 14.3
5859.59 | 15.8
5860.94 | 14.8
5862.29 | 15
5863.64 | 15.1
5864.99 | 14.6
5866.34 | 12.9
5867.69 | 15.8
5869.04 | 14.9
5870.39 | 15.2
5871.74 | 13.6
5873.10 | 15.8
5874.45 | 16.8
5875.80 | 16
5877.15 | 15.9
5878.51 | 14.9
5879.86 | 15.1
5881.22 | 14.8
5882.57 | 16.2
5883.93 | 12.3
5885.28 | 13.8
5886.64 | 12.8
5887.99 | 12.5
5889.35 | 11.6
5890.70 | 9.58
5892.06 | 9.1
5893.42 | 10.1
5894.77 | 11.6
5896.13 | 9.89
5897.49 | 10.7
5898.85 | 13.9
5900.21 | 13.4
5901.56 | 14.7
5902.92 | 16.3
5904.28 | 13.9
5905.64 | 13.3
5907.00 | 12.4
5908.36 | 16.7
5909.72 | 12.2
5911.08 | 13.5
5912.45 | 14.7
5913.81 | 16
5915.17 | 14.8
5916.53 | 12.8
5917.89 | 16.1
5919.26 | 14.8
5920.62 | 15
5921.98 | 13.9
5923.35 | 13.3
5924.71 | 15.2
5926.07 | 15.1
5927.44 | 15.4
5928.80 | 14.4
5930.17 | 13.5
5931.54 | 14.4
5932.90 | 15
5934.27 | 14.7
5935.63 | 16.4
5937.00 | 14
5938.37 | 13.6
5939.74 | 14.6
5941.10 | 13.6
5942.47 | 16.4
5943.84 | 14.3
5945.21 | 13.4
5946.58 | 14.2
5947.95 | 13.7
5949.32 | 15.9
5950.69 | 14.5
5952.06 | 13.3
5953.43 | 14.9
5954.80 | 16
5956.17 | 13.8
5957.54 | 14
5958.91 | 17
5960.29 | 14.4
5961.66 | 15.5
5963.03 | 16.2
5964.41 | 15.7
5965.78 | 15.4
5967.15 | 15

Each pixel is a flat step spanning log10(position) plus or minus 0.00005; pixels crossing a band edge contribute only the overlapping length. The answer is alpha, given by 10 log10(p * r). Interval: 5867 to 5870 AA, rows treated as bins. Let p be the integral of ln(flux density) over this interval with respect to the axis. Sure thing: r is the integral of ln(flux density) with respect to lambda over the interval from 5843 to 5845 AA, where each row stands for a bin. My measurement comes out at 16.5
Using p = 8.2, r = 5.5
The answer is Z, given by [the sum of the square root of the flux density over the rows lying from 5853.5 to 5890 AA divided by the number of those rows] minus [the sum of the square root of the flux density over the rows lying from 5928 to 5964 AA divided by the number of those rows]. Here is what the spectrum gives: -0.03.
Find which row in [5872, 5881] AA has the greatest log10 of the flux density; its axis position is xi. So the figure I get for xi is 5874.45 AA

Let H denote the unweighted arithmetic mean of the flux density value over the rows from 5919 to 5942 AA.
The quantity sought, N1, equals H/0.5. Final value 29.0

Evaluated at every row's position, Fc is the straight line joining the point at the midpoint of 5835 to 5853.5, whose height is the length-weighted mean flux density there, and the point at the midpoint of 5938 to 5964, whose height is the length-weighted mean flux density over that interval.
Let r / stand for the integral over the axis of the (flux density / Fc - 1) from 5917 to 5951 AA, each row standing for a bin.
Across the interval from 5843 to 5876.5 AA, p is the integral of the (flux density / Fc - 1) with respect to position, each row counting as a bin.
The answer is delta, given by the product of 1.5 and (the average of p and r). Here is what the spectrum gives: 0.7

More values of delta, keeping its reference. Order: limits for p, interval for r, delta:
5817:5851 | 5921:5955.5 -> 0.4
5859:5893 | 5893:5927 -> -1.8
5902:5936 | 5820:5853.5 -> 0.5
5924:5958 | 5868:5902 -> -2.0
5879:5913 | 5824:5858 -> -2.4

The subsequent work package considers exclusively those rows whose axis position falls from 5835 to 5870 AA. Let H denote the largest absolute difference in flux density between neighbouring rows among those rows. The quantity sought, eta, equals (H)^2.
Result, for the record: 13.0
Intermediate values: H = 3.6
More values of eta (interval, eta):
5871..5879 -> 4.8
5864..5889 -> 15.2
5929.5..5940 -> 5.8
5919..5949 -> 7.8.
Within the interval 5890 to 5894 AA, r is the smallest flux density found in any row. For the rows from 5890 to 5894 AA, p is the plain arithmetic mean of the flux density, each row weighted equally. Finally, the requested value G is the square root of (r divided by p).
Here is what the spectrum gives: 0.974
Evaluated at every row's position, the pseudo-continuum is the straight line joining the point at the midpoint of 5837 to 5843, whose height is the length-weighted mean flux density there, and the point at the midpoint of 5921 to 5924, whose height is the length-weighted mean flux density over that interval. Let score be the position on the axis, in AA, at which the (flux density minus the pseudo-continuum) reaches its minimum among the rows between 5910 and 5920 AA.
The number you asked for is 5916.53 AA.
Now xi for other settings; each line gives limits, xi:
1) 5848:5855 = 5852.85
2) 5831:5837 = 5835.35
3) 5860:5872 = 5867.69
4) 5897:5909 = 5908.36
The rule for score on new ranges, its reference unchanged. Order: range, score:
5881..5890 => 5889.35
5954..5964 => 5956.17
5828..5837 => 5834.01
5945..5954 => 5952.06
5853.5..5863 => 5856.89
